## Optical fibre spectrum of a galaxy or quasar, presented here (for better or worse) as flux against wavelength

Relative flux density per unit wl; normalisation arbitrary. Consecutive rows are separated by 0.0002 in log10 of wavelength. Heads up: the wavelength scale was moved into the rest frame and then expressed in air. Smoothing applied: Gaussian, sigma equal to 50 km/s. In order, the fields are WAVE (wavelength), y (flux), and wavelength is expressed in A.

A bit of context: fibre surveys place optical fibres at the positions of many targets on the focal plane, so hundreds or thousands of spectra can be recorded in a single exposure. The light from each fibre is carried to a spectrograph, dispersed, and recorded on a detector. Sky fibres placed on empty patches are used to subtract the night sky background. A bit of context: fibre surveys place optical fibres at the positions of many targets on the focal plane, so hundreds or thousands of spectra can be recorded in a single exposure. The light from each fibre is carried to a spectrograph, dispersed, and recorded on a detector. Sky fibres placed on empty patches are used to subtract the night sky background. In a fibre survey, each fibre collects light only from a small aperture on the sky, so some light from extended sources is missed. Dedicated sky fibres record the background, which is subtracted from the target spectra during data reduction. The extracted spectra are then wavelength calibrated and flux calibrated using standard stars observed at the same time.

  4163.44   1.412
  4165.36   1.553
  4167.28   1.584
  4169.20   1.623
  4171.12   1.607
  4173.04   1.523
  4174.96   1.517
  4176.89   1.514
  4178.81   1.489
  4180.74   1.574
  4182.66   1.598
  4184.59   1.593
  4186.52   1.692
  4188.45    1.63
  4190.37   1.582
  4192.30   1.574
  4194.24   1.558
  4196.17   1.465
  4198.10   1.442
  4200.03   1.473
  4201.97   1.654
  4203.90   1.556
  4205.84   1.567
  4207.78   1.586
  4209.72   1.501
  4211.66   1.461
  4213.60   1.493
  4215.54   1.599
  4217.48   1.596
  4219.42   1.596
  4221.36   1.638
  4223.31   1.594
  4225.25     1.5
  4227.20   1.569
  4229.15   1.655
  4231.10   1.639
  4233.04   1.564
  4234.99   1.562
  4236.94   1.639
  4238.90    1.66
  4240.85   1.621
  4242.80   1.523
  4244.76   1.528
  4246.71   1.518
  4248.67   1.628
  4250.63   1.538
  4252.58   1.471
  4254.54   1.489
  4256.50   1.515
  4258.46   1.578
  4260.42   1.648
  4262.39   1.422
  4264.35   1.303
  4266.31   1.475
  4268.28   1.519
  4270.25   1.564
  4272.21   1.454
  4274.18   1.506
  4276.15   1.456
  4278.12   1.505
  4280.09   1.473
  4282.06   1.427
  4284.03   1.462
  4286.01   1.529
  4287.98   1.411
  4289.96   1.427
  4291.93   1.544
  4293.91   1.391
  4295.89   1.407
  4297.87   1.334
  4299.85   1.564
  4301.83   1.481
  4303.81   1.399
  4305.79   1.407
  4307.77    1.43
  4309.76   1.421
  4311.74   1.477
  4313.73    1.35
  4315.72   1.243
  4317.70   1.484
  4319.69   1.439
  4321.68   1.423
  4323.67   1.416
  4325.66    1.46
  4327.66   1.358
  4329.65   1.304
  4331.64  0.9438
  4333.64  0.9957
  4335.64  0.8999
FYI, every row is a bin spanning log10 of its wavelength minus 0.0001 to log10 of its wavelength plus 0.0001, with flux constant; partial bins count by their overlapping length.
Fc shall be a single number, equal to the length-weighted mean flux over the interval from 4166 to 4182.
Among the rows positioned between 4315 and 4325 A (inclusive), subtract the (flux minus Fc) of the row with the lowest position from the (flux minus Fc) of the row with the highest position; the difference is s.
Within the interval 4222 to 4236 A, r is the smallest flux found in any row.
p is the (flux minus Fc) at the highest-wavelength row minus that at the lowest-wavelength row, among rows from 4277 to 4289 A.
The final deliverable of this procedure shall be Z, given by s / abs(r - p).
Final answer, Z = 0.11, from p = -0.09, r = 1.5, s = 0.17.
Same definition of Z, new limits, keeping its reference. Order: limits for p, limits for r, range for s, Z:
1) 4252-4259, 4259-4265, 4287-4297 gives 0.00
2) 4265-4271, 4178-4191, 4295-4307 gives 0.00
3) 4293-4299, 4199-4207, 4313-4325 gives 0.04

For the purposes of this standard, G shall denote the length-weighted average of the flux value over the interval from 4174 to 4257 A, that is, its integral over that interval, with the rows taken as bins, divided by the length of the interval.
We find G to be 1.56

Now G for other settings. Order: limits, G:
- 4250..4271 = 1.50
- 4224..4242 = 1.60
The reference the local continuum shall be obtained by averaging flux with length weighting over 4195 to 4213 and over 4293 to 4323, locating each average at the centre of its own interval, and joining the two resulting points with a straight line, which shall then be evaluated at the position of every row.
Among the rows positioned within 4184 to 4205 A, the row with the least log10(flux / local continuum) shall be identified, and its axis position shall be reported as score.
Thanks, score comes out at 4198.10 A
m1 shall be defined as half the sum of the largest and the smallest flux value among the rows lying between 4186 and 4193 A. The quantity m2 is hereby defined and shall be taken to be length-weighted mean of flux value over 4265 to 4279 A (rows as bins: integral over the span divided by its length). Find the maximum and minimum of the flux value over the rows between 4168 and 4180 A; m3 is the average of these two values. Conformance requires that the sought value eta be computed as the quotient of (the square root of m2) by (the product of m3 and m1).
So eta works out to 0.48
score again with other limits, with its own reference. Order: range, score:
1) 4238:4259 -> 4252.58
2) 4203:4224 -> 4211.66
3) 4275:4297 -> 4293.91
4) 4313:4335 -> 4331.64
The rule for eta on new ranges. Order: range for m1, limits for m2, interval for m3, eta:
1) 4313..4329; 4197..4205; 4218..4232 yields 0.58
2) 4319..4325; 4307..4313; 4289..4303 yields 0.58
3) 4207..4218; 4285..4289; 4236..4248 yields 0.50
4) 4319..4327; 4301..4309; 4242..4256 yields 0.54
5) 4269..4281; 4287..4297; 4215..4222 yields 0.49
